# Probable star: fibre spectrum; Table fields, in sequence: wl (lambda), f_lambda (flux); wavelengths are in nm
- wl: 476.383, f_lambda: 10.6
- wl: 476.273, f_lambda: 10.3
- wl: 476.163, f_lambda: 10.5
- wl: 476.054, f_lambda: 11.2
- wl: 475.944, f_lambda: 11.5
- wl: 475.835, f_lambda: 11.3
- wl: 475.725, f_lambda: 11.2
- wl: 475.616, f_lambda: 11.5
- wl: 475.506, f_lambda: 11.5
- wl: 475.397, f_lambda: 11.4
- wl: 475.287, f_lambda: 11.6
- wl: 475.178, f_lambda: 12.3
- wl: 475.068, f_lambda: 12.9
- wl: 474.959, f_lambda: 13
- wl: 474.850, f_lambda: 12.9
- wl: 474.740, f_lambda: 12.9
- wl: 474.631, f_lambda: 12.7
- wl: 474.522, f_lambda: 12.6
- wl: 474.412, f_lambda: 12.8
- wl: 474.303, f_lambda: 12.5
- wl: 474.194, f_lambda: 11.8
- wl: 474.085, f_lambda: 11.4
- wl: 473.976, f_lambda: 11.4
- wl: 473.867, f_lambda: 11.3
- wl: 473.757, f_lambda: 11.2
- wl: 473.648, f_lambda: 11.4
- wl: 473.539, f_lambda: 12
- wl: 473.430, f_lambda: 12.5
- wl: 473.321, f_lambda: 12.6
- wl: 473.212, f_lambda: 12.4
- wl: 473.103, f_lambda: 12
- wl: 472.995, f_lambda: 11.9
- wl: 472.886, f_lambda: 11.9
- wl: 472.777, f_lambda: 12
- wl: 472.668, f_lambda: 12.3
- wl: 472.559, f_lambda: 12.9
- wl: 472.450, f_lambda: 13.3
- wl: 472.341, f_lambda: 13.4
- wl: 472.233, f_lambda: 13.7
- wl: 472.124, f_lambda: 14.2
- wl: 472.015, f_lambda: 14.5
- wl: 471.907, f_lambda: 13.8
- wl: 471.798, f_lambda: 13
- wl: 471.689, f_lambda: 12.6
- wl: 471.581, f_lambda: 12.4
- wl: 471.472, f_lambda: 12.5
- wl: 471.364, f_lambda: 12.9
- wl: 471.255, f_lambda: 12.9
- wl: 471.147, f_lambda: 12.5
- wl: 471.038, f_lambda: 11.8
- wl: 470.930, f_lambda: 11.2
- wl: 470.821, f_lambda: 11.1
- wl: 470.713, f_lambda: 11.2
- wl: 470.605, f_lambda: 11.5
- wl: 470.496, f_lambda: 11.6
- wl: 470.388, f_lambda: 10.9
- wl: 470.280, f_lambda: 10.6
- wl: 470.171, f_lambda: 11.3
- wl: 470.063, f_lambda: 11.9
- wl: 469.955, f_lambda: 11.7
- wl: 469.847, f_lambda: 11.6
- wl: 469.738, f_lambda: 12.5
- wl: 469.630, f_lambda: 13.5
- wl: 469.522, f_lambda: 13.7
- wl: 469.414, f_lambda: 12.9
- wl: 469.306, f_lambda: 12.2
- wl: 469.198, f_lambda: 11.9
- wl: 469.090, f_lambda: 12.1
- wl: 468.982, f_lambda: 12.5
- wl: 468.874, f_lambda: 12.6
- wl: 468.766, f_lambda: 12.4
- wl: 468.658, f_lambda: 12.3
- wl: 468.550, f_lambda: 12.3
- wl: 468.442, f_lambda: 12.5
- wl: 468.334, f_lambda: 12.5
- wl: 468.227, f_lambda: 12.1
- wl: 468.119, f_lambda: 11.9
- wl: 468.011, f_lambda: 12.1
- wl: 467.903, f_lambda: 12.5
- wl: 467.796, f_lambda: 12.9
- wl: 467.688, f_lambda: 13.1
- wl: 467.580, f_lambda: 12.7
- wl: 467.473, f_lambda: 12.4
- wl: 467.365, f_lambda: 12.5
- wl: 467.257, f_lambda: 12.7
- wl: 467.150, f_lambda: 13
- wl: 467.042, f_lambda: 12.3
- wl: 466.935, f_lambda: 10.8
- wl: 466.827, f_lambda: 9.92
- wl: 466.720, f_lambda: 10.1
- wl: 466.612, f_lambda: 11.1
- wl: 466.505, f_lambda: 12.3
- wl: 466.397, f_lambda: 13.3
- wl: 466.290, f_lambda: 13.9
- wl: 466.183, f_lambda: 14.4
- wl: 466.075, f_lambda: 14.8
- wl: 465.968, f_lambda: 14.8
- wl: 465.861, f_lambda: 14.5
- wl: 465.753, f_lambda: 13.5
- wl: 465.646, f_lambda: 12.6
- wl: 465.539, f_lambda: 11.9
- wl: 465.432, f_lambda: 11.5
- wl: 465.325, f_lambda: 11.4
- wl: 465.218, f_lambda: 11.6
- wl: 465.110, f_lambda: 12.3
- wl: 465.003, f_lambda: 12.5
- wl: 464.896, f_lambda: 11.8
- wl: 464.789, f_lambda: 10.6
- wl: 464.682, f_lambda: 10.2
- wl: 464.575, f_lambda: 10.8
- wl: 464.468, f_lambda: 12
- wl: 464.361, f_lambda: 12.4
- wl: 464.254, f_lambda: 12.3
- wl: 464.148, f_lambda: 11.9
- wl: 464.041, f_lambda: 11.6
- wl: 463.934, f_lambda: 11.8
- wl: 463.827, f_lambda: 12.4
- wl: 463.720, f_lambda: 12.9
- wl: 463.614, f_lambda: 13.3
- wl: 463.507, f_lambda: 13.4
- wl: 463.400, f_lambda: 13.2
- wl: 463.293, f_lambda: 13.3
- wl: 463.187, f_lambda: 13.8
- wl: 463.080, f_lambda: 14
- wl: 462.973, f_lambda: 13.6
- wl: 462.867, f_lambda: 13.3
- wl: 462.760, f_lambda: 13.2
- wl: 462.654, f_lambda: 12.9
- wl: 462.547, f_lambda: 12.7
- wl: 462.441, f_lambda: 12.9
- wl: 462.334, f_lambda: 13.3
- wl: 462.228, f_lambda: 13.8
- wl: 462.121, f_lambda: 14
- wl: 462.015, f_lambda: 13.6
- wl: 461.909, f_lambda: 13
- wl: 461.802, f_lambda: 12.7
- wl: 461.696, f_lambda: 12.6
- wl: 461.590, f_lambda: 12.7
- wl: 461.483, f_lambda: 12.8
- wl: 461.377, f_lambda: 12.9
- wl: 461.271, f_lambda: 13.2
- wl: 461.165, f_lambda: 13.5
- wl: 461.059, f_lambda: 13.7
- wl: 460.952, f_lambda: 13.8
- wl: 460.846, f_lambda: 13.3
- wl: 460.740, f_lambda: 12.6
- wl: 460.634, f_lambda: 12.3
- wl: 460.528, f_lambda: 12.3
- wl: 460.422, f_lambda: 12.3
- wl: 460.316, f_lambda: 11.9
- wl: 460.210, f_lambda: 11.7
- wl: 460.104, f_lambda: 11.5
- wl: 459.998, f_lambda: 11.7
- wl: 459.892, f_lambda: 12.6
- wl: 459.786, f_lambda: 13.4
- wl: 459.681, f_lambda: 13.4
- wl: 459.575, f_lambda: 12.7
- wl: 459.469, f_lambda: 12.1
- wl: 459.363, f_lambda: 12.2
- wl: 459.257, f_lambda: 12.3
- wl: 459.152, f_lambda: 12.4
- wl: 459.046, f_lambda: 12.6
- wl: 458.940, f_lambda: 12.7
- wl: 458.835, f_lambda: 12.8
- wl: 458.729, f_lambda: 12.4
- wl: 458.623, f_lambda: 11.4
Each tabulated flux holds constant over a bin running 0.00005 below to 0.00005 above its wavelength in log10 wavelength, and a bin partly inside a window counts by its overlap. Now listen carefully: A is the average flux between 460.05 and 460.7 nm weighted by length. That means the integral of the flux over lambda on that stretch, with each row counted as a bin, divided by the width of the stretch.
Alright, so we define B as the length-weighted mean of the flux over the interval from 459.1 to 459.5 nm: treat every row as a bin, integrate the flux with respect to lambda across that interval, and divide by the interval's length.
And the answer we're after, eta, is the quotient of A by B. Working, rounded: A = 12.0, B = 12.3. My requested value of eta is 0.98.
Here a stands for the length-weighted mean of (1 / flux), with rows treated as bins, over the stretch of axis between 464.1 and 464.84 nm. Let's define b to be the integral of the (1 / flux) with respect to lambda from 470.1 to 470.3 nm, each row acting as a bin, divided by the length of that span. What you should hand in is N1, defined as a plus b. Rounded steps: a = 0.088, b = 0.0901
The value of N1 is 0.178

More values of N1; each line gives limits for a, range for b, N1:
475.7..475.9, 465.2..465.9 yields 0.170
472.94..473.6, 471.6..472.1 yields 0.157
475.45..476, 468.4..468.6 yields 0.168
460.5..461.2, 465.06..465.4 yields 0.162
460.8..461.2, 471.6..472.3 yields 0.148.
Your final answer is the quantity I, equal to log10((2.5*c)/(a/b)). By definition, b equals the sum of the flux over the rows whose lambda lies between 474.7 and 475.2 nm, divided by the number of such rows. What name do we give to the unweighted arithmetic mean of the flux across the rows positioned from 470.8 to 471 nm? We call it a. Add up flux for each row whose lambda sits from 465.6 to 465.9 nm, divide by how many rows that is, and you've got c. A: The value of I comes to 1.59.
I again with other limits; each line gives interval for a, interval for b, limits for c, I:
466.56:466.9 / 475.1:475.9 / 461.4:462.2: 1.56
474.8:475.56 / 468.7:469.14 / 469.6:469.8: 1.52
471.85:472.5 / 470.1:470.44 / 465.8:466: 1.46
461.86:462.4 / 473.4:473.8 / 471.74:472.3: 1.48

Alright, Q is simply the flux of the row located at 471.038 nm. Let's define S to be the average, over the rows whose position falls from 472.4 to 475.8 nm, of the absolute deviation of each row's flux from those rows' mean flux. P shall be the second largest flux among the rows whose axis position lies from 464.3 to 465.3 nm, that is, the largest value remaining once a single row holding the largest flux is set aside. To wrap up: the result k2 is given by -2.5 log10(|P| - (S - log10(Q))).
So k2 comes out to -2.78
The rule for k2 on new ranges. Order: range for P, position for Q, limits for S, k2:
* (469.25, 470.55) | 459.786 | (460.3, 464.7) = -2.87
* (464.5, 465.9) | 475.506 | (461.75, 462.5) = -2.88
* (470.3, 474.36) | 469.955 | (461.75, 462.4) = -2.93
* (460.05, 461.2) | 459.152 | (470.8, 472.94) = -2.87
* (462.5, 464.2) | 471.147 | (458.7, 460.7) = -2.91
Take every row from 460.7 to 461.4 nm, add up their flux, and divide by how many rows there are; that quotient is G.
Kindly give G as 13.3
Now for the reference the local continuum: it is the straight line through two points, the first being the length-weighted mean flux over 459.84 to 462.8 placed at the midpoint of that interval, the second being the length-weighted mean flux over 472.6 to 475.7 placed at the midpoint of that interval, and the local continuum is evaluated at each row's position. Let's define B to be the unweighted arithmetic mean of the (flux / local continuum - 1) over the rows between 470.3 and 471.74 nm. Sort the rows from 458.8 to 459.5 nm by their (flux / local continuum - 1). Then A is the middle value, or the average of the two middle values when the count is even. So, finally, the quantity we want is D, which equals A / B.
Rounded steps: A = -0.04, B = -0.03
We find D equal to 1.6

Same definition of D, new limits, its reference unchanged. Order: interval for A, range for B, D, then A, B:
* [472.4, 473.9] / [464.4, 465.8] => 0.2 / -0.01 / -0.07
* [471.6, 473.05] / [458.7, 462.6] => -7.4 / 0.06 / -0.01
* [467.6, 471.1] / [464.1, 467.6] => 1.0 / -0.03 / -0.02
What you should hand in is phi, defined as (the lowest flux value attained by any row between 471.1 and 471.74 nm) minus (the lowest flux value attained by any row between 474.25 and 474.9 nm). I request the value -0.1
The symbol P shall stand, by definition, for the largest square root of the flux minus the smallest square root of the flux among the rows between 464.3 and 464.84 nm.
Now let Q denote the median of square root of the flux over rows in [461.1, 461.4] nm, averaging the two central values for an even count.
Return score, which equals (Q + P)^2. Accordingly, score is 15.7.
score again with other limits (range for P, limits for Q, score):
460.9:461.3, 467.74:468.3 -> 12.7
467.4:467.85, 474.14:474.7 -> 13.3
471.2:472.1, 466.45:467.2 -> 13.1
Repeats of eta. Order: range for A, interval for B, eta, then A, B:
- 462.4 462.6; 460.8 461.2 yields 0.95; 12.8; 13.6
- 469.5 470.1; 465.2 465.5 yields 1.08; 12.4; 11.5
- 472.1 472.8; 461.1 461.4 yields 0.99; 13.1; 13.3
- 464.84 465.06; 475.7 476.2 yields 1.09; 12.1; 11.2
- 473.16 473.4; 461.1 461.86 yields 0.97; 12.5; 12.9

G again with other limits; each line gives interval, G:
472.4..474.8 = 12.2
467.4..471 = 12.1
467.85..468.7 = 12.3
